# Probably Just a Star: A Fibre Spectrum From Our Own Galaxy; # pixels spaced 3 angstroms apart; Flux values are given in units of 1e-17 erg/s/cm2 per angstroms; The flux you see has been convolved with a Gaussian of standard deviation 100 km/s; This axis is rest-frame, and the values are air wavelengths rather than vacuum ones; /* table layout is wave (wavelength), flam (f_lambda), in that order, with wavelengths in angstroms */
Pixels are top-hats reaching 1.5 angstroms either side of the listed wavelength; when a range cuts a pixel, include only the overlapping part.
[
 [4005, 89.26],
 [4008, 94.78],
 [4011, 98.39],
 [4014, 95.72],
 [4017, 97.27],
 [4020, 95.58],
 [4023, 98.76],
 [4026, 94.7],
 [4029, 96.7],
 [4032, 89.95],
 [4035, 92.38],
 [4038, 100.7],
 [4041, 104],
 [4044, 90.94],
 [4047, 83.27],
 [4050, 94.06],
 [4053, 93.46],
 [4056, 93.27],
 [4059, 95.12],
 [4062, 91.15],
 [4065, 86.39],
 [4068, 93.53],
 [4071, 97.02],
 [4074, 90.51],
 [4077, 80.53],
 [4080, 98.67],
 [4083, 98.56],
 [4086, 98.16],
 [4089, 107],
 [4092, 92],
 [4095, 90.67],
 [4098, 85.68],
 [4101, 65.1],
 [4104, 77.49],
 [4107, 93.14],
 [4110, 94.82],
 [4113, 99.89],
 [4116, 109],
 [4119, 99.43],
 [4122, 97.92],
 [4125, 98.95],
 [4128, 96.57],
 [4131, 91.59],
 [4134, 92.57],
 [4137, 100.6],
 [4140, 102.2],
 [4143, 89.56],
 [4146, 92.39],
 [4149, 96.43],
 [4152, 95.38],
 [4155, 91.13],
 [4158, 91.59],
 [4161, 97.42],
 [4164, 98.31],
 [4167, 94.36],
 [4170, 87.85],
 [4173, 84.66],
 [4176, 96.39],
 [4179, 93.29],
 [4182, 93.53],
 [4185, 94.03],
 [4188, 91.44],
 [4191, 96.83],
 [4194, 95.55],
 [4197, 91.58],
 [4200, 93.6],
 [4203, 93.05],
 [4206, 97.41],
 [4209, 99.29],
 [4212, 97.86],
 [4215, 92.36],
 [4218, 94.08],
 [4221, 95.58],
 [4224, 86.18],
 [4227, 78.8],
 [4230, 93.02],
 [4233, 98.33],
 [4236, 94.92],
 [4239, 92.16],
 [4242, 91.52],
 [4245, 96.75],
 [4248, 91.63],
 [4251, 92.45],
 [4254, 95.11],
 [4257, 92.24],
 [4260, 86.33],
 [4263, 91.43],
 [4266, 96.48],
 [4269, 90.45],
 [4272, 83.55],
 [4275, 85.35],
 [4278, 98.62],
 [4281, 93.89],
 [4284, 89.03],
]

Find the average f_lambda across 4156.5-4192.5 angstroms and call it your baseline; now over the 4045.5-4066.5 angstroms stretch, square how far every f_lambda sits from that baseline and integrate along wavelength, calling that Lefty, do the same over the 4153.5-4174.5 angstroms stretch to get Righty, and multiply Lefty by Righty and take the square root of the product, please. 469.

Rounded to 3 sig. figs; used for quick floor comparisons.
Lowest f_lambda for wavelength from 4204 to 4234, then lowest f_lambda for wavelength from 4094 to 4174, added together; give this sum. 144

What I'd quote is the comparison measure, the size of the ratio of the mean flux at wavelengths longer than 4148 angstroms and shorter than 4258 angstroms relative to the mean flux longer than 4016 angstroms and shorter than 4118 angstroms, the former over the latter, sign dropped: 1.00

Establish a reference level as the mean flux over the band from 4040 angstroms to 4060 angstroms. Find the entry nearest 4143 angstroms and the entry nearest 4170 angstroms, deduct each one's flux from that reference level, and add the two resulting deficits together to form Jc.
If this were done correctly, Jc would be 9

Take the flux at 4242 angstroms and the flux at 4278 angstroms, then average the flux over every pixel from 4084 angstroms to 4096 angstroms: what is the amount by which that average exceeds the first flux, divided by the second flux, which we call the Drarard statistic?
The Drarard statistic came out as 0.06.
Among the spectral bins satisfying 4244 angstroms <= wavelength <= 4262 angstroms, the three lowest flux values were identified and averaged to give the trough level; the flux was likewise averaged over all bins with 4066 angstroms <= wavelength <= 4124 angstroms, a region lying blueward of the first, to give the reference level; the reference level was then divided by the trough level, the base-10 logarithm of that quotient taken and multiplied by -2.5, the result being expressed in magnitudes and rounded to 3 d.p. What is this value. -0.036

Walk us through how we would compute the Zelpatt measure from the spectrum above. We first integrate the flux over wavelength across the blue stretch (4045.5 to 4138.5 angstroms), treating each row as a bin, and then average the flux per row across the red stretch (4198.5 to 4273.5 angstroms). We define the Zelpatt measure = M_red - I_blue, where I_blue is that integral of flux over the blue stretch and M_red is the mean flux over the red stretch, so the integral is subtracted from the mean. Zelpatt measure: -8566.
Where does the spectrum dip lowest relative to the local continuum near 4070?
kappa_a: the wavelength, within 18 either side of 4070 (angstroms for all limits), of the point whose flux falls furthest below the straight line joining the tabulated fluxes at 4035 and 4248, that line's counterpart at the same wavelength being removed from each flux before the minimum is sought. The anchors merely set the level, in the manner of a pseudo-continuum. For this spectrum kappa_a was 4077 angstroms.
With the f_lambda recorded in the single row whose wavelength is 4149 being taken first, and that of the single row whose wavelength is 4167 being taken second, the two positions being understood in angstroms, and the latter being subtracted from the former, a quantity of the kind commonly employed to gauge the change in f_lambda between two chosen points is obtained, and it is 2.1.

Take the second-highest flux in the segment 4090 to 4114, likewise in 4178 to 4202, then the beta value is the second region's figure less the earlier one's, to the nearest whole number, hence 1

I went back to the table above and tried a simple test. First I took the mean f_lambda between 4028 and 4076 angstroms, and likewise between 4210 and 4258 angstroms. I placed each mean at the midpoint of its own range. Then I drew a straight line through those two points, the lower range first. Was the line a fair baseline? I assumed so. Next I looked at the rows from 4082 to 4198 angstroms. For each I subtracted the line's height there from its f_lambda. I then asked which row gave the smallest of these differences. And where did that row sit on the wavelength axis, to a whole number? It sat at 4101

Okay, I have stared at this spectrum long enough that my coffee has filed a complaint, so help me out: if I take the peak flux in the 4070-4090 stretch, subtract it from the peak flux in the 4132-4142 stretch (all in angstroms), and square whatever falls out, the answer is 23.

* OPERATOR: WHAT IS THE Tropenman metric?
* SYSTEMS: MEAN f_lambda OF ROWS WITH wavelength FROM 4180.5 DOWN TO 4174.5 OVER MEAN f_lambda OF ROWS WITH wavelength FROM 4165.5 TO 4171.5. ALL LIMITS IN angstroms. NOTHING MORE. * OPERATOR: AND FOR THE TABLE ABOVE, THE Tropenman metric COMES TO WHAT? 1.04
